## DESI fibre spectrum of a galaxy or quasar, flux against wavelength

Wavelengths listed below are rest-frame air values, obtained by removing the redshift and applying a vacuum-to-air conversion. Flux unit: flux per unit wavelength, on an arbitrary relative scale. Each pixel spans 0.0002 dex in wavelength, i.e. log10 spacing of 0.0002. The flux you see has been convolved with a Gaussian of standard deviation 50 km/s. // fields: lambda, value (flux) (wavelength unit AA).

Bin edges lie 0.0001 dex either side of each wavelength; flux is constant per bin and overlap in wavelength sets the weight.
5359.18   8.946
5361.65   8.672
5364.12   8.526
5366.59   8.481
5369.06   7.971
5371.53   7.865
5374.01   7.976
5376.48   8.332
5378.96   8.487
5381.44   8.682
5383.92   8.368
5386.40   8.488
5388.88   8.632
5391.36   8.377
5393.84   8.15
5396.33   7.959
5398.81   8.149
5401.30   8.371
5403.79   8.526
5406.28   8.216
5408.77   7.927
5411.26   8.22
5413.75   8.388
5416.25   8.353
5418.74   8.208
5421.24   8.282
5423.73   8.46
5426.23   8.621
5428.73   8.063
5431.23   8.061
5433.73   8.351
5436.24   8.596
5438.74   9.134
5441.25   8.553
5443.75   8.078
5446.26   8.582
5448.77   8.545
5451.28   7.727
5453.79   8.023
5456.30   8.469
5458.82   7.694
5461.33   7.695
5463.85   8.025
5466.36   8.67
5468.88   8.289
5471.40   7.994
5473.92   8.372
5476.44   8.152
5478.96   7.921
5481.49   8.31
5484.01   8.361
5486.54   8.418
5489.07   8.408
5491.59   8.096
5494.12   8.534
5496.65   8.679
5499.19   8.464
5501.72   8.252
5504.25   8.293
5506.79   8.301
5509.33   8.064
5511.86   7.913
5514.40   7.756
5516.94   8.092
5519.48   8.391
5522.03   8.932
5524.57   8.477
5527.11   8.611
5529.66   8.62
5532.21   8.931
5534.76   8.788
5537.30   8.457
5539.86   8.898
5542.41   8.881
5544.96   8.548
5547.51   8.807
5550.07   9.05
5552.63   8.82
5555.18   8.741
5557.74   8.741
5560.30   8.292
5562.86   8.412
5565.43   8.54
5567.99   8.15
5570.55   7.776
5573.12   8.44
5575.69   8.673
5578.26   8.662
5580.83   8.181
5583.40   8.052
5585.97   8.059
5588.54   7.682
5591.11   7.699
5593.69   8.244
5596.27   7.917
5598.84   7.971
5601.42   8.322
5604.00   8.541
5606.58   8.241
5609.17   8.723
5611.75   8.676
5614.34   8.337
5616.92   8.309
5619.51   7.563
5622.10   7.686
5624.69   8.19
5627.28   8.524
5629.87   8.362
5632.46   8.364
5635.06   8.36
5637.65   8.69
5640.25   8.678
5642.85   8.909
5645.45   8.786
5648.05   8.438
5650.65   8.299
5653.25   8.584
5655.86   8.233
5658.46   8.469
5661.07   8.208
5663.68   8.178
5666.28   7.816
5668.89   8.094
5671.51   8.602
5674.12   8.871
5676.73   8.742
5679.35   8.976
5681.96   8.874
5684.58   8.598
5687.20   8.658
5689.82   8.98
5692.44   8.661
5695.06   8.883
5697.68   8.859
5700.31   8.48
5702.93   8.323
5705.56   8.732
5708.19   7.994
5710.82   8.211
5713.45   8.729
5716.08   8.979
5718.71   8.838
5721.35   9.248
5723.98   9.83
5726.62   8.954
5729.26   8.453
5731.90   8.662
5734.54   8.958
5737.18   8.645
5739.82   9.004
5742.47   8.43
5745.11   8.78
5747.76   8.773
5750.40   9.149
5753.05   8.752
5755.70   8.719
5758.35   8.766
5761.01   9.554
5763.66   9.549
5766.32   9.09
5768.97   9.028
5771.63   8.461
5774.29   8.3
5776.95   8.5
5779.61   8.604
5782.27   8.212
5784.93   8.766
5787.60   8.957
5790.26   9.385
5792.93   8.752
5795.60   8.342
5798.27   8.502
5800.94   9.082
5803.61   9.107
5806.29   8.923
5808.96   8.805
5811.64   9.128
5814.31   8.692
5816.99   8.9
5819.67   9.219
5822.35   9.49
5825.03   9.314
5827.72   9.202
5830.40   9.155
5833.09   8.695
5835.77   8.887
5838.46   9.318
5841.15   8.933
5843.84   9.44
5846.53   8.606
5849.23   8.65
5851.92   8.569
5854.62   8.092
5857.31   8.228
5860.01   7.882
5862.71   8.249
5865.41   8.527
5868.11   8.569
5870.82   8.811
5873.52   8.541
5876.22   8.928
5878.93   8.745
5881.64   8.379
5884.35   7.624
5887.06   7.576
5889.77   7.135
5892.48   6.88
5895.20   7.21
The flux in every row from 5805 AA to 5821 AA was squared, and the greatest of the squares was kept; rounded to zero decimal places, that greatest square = 85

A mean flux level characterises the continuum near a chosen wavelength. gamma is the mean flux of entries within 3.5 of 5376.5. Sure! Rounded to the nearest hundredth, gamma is 8.27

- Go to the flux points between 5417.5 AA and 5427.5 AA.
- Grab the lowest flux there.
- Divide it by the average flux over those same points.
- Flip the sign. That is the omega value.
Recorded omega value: -0.98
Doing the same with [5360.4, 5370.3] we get -0.95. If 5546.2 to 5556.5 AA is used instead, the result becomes -0.99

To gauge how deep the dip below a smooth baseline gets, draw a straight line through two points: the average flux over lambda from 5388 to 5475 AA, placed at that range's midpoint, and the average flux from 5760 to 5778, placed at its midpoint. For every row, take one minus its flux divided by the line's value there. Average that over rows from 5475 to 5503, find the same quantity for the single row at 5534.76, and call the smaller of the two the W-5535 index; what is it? -0.037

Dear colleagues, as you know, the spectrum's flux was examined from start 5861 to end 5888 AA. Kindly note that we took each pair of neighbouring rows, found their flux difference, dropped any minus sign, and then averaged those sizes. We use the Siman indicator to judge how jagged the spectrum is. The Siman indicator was 0.286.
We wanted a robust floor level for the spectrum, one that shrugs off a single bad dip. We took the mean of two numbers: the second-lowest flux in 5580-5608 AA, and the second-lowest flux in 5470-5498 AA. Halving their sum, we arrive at 7.85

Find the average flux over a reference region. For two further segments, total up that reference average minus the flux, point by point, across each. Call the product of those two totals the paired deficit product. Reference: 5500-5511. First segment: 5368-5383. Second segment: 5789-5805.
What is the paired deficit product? 0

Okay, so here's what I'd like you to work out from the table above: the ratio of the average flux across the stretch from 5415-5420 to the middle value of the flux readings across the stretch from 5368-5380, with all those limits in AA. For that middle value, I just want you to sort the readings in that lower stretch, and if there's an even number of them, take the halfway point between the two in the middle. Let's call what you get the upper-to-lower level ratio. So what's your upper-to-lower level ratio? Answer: 1.04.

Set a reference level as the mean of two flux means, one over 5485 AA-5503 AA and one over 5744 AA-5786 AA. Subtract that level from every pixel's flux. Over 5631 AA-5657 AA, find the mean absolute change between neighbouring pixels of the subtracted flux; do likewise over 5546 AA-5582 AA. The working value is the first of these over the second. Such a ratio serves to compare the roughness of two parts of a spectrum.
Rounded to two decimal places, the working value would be 0.77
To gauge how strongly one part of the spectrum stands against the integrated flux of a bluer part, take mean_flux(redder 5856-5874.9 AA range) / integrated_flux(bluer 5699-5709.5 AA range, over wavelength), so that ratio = 0.10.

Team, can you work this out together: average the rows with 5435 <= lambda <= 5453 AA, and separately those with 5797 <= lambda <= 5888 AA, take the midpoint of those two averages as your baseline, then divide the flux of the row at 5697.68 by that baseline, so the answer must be 1.03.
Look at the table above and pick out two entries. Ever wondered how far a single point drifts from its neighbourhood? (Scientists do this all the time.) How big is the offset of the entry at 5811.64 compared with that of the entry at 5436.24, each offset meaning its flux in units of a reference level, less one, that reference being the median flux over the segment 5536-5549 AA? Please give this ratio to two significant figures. -1.5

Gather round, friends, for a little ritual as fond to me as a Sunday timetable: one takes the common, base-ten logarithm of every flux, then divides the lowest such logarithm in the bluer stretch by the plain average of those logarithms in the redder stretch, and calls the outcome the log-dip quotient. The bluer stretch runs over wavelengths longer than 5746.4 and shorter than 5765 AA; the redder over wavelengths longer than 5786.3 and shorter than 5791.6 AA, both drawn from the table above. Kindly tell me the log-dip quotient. 0.98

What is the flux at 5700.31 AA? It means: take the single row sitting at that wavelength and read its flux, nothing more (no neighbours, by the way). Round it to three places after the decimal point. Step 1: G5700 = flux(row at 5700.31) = 8.480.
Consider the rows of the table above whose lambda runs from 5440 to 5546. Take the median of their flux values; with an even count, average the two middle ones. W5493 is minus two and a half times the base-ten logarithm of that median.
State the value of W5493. -2.31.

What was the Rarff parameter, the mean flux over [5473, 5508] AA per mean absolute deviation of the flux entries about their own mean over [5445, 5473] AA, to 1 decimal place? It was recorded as 25.8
